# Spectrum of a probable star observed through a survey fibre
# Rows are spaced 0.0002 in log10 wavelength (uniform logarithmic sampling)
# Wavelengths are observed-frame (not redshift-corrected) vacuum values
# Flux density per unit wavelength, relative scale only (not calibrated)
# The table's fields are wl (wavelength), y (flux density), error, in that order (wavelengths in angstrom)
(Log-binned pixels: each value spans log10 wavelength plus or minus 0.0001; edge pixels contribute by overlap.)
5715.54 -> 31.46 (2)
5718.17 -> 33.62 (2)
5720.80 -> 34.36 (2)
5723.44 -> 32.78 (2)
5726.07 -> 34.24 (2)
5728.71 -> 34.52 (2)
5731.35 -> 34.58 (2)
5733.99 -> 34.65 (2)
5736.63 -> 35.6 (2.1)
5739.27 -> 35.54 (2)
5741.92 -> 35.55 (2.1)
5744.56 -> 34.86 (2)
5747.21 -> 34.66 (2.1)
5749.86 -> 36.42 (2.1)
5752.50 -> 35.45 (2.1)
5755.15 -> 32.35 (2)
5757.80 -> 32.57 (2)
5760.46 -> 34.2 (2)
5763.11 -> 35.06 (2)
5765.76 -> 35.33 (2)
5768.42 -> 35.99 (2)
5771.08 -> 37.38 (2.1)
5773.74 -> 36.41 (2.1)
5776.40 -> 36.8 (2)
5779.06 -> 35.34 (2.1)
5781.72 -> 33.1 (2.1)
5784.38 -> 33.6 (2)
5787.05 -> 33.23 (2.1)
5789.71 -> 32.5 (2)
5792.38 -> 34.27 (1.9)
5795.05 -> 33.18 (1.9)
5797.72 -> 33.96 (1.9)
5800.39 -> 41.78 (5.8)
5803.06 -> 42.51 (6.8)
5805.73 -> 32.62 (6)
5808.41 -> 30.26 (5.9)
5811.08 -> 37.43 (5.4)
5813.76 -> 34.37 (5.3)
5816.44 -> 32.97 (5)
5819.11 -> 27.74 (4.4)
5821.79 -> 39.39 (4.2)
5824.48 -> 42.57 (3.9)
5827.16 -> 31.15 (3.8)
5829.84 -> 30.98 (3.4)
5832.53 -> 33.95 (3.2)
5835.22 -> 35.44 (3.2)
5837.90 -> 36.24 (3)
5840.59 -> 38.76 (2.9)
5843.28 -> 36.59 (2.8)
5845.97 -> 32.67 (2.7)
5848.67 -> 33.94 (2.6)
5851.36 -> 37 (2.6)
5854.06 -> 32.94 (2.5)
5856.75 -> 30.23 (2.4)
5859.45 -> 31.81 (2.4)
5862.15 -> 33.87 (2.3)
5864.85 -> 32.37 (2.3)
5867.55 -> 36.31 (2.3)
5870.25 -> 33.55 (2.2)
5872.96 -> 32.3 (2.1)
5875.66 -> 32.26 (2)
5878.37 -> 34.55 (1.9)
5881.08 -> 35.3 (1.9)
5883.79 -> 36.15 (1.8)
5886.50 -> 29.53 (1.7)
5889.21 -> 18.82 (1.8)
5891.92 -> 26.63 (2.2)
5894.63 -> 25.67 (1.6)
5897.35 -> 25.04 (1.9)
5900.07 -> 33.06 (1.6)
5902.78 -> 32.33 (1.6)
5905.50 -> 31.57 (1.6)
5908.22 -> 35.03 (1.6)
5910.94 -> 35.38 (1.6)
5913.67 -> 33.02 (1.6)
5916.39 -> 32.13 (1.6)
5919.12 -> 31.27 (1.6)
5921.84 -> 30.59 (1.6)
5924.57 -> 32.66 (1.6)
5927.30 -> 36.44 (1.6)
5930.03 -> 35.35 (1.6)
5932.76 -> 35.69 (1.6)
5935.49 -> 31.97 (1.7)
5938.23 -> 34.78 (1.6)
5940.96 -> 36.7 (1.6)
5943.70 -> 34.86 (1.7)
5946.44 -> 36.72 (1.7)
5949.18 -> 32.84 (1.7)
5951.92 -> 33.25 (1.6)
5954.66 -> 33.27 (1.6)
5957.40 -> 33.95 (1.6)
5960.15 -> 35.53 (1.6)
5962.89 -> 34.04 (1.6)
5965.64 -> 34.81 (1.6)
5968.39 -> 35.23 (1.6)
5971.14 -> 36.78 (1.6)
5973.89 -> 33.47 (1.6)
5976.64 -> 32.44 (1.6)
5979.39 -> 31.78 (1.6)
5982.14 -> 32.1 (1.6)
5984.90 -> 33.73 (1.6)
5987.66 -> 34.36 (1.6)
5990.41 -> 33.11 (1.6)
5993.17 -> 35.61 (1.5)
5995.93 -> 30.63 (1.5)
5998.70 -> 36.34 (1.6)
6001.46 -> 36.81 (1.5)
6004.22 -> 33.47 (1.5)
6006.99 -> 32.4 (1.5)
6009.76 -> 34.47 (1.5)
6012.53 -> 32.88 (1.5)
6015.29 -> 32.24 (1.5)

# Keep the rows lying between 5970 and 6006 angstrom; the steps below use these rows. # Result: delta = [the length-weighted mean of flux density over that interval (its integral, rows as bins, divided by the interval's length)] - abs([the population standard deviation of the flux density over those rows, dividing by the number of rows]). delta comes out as 32.0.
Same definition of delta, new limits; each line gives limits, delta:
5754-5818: 32.1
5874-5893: 24.9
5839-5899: 27.6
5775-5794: 32.7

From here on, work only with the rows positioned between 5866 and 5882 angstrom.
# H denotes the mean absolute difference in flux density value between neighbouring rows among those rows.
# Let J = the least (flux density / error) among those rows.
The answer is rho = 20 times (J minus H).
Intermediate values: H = 1.4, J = 15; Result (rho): 277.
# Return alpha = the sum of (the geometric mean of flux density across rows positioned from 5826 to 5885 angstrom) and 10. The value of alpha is 43.9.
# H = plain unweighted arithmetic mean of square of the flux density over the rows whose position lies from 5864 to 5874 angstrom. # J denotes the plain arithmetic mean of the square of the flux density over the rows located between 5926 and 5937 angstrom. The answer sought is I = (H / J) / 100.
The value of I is 0.0093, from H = 1134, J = 1218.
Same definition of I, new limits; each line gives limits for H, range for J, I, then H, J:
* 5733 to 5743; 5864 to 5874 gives 0.0110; 1249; 1134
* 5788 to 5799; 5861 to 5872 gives 0.0097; 1121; 1160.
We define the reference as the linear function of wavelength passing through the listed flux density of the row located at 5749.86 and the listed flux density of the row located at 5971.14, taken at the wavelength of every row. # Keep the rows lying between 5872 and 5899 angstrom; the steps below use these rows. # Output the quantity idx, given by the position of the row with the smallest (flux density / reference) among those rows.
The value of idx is 5889.21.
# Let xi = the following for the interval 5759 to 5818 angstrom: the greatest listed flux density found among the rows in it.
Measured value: 42.51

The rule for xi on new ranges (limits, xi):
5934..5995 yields 36.78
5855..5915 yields 36.31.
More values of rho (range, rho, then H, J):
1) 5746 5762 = 293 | 1.5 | 16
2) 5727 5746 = 332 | 0.3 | 17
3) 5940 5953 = 346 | 2.0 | 19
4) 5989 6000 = 320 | 4.4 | 20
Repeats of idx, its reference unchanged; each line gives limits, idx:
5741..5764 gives 5755.15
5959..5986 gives 5979.39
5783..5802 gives 5789.71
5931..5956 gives 5935.49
